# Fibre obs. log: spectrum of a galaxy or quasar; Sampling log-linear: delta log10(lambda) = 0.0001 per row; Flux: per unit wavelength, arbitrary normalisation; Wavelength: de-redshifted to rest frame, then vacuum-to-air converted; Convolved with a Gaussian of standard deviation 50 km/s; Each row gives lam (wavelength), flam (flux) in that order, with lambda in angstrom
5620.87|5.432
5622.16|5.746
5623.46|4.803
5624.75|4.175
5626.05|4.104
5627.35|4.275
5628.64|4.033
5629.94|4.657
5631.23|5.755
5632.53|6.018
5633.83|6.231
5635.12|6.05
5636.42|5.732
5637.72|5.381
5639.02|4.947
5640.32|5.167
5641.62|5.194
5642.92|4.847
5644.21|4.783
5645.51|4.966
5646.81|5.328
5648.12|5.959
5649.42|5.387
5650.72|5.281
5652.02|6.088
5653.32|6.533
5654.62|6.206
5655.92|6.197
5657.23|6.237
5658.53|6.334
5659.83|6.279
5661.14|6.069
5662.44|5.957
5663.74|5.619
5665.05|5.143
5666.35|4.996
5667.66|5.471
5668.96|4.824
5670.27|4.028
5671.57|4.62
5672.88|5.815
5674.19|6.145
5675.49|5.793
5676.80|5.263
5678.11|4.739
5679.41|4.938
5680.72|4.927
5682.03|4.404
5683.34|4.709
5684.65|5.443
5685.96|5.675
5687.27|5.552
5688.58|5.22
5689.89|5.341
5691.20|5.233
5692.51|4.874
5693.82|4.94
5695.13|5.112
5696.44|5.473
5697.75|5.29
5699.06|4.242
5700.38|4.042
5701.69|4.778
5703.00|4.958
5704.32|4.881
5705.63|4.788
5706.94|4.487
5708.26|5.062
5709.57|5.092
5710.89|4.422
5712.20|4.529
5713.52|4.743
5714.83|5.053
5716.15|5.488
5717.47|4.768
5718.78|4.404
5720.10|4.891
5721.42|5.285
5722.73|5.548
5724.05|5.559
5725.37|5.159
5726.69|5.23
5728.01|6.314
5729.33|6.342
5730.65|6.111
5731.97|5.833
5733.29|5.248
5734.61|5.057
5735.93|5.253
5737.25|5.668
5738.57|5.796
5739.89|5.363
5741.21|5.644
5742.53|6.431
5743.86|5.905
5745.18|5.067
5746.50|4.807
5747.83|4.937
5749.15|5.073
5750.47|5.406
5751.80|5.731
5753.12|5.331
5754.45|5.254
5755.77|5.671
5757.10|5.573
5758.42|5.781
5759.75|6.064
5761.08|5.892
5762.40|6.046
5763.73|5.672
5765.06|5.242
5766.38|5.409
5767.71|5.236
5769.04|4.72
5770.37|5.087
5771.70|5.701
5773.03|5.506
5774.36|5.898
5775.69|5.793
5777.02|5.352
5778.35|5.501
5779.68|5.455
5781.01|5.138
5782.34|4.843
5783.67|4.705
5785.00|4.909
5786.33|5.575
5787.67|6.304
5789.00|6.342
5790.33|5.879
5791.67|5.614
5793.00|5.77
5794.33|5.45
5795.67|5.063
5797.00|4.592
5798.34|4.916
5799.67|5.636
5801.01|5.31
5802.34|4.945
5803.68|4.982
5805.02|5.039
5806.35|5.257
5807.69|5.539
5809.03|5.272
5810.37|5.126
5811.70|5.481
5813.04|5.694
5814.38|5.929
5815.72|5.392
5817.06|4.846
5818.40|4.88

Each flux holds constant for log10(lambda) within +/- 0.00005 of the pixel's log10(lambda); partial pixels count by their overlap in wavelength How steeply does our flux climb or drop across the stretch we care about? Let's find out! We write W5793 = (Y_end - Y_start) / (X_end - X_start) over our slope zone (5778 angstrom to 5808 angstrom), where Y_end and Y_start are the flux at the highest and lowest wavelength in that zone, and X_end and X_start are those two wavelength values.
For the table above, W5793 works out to 0.001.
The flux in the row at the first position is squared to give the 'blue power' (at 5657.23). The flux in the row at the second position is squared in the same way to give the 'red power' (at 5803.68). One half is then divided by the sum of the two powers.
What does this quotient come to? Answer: 0.0078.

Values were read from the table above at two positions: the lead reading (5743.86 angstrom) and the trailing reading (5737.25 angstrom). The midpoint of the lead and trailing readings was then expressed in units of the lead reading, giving 0.98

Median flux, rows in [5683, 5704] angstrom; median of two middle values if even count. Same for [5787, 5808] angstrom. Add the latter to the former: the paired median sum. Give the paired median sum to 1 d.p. 10.5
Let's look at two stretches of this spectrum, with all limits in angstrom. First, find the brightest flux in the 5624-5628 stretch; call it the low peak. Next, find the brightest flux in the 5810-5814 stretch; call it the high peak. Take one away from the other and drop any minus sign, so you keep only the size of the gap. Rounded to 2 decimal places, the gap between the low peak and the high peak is 1.42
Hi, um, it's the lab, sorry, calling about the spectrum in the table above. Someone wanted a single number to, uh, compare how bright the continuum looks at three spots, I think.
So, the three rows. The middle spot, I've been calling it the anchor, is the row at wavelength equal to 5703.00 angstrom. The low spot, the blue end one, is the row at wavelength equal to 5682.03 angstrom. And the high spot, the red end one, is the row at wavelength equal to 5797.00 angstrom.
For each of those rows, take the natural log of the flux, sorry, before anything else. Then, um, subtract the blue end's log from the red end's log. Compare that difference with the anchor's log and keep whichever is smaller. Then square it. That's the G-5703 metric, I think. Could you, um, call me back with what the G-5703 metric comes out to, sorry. 0.0017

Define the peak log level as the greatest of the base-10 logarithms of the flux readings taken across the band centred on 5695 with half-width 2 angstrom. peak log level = 0.738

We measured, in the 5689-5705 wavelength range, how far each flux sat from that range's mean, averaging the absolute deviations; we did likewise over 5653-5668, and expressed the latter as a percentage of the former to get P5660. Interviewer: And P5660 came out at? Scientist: 134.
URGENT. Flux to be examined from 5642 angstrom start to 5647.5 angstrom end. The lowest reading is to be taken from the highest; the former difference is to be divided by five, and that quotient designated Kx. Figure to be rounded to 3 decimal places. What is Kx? 0.109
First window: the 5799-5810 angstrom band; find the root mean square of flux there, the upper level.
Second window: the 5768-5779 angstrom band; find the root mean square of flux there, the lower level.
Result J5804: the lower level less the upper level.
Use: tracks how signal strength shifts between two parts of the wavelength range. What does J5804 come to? 0.2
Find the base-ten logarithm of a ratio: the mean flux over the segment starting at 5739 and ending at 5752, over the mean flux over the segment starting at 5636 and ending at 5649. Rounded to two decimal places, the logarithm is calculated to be 0.02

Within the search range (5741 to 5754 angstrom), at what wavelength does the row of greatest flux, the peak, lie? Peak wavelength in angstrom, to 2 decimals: 5742.53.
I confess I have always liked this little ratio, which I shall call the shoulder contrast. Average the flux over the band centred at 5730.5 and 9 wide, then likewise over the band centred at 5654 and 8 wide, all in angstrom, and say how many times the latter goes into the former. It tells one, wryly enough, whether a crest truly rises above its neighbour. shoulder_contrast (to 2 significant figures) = 0.94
